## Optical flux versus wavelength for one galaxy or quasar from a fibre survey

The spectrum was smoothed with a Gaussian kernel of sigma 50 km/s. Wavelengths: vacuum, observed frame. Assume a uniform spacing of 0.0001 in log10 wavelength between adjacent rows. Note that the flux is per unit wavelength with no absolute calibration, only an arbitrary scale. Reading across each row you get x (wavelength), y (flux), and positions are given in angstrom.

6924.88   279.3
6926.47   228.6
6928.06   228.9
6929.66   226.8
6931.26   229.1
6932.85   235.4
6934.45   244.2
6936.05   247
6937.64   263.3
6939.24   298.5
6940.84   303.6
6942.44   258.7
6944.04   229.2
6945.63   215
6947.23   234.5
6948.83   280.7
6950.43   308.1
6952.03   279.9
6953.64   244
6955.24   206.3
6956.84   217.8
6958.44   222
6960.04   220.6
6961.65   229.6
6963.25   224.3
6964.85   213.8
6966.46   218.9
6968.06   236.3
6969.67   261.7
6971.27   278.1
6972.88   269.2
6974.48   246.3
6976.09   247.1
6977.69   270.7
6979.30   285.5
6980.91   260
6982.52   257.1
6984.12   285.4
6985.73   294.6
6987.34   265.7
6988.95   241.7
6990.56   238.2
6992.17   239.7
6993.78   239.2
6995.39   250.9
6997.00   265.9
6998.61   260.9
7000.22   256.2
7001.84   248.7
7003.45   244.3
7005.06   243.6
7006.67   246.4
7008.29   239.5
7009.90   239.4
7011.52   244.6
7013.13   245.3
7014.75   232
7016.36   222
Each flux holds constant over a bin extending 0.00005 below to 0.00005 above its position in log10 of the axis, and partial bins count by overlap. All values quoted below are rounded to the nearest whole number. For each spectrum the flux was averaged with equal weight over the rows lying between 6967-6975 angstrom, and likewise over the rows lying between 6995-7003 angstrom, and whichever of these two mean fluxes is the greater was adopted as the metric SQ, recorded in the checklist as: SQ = 258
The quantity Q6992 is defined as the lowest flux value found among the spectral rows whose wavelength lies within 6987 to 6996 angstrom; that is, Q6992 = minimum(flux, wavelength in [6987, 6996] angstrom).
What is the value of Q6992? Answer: 238.2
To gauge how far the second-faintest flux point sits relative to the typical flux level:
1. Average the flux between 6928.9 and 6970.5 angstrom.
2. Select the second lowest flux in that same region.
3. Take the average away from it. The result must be -30.4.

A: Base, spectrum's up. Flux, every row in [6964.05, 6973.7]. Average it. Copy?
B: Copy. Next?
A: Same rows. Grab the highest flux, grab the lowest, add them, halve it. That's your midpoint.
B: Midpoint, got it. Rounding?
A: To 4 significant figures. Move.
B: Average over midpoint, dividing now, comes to 1.002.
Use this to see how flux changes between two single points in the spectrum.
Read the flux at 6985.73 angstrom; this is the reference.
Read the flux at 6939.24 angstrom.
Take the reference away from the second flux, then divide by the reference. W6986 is 0.013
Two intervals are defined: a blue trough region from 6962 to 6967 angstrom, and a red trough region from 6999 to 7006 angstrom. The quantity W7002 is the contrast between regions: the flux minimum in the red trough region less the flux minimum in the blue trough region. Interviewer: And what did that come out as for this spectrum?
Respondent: 29.8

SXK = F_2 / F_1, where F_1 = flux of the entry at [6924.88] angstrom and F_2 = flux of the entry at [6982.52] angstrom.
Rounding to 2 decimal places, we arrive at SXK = 0.92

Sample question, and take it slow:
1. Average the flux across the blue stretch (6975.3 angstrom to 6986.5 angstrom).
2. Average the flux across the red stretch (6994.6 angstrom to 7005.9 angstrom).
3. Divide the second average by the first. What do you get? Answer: 0.93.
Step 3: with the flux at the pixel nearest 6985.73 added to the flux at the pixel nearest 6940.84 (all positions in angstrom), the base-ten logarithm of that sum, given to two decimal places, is 2.78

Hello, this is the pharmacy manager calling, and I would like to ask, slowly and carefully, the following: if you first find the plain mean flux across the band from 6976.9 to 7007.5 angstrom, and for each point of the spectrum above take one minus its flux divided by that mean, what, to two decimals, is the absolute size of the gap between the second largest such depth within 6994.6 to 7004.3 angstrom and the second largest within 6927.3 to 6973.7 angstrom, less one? -0.86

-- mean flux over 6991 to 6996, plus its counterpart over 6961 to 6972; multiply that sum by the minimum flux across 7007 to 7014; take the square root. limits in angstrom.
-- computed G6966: 339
